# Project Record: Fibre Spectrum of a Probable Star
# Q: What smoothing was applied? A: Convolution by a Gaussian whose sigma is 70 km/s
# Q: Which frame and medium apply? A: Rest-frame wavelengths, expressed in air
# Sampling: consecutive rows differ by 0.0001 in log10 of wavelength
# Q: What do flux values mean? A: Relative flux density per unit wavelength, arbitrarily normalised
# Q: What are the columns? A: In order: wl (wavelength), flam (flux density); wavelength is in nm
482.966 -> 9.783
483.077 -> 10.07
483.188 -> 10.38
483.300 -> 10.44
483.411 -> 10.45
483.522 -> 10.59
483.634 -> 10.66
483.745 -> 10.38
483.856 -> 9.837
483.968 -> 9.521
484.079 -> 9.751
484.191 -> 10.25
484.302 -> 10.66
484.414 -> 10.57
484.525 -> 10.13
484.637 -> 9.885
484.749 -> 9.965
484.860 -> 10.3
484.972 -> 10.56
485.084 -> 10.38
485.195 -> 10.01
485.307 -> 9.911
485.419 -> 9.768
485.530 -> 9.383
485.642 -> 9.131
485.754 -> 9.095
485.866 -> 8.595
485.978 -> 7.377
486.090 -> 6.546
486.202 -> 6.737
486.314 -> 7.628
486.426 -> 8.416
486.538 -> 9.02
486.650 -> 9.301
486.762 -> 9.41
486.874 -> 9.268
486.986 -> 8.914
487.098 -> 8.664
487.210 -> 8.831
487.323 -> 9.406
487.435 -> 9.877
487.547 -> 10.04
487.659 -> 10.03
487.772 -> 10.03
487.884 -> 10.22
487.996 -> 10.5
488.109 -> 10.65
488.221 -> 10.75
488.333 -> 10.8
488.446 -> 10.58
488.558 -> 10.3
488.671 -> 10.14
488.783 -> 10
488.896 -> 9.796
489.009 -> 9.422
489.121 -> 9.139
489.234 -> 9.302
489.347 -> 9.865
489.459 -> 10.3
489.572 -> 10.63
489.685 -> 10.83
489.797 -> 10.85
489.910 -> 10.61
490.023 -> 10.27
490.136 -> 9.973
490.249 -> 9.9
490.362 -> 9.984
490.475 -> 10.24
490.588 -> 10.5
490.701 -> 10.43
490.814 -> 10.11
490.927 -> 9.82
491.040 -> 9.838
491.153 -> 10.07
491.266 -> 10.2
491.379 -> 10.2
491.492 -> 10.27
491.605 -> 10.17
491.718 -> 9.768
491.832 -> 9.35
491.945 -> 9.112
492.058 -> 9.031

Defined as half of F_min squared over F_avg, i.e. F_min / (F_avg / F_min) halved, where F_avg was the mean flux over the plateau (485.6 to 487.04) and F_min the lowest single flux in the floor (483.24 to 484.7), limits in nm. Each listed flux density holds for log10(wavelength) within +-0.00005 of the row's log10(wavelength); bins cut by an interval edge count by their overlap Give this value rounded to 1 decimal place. 5.4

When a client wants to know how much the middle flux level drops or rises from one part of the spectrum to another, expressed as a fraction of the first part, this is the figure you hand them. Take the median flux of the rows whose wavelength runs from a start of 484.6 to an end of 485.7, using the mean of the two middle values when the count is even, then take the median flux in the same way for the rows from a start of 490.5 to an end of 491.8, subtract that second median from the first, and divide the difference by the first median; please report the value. -0.023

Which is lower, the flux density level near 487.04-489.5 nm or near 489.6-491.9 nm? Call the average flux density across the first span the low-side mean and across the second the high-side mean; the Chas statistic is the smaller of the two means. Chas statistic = 9.94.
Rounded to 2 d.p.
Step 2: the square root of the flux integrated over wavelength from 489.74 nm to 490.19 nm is 2.17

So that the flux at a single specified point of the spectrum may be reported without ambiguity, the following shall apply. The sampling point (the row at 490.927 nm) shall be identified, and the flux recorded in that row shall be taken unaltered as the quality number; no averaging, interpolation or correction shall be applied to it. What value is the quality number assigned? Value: 9.82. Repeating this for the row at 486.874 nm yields 9.268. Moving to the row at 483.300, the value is 10.44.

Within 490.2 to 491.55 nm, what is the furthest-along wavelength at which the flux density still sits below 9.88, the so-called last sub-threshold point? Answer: 491.040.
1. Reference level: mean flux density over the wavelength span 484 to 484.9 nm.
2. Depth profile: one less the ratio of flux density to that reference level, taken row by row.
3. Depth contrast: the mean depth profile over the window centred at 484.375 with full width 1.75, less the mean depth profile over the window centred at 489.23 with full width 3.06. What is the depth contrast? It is 0.001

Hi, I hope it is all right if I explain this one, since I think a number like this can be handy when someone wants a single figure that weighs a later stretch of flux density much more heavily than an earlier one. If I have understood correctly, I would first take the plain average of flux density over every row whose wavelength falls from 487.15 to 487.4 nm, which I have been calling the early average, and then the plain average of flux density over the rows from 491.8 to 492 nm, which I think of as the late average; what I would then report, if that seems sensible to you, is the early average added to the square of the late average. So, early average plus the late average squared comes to 94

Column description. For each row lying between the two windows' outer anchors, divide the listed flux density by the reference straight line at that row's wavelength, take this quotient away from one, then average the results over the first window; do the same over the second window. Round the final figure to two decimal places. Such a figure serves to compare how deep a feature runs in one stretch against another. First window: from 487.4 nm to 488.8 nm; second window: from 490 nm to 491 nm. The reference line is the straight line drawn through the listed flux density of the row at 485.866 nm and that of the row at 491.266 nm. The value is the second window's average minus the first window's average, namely 0.10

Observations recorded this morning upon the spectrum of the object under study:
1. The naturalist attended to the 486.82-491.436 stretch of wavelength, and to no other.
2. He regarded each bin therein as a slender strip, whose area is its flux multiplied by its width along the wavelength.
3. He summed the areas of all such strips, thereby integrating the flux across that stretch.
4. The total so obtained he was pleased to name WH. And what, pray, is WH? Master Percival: 46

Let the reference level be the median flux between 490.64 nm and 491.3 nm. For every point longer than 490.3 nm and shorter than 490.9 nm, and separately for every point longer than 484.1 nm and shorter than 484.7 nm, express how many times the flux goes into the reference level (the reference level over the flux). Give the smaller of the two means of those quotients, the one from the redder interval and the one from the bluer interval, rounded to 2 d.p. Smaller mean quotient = 0.98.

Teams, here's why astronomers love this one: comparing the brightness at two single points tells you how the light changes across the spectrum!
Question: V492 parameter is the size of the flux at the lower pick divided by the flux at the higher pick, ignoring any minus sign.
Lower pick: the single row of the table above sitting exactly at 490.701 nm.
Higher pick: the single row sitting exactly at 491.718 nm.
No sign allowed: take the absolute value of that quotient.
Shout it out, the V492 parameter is 1.07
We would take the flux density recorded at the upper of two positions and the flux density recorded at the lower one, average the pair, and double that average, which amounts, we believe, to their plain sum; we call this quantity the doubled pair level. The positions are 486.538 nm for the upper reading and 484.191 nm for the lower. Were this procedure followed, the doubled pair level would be 19.27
